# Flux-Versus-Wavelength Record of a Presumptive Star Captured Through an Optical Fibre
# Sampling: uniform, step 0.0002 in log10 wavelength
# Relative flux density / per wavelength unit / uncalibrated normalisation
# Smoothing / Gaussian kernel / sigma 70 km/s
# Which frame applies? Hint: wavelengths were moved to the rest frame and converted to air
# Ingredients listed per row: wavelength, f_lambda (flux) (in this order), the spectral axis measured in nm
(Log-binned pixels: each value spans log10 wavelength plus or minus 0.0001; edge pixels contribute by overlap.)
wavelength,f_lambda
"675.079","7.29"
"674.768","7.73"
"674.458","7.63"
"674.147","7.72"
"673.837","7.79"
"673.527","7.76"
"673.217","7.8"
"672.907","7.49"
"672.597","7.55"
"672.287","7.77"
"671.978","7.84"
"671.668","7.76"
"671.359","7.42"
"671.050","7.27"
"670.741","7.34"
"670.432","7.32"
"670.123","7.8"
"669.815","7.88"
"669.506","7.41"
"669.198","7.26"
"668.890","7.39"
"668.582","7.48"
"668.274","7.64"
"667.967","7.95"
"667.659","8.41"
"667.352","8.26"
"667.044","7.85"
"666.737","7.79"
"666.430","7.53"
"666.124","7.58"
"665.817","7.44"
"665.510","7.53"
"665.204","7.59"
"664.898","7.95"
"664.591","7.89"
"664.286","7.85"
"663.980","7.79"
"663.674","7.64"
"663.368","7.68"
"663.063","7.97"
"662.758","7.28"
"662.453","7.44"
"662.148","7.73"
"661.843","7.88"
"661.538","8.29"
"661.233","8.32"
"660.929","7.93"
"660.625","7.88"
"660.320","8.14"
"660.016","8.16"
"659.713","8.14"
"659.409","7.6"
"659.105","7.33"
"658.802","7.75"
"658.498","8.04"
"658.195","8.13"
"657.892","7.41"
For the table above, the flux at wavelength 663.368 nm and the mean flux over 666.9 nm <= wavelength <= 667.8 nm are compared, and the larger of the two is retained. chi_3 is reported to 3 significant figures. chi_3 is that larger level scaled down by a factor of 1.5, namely 5.45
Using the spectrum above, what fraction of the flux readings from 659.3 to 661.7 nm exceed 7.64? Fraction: 0.9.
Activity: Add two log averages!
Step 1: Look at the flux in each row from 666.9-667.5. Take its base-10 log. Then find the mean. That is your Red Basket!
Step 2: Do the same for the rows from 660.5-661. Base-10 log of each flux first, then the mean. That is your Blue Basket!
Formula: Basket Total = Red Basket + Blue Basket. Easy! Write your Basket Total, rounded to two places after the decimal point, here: 1.80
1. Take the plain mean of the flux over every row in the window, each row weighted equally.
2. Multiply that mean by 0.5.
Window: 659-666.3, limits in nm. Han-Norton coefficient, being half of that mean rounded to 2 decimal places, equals 3.90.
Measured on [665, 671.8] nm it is 3.82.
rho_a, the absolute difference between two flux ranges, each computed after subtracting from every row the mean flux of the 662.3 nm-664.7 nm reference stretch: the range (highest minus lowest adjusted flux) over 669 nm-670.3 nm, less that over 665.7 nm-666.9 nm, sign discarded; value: 0.27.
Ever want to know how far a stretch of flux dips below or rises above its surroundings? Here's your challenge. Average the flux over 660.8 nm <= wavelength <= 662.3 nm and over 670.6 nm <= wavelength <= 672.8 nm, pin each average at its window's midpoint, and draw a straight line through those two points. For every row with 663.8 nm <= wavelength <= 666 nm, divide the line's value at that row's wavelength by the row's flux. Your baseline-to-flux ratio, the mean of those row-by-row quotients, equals 1.02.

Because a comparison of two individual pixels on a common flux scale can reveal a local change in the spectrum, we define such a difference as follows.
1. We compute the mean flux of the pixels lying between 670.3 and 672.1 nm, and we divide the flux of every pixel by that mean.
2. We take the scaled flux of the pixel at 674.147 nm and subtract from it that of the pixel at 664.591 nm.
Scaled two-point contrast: -0.023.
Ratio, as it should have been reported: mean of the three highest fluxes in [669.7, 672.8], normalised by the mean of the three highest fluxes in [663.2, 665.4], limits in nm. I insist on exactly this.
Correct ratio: 0.993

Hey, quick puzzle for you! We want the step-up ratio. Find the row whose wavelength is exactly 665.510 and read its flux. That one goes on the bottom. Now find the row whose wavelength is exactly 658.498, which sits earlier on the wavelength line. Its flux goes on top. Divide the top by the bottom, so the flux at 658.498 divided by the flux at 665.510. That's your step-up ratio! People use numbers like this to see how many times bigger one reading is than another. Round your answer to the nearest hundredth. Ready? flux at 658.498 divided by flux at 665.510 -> 1.07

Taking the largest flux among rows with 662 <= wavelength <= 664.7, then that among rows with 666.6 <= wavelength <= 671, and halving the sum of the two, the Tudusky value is 8.19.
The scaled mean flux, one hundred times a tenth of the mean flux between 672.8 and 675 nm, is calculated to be 77.0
